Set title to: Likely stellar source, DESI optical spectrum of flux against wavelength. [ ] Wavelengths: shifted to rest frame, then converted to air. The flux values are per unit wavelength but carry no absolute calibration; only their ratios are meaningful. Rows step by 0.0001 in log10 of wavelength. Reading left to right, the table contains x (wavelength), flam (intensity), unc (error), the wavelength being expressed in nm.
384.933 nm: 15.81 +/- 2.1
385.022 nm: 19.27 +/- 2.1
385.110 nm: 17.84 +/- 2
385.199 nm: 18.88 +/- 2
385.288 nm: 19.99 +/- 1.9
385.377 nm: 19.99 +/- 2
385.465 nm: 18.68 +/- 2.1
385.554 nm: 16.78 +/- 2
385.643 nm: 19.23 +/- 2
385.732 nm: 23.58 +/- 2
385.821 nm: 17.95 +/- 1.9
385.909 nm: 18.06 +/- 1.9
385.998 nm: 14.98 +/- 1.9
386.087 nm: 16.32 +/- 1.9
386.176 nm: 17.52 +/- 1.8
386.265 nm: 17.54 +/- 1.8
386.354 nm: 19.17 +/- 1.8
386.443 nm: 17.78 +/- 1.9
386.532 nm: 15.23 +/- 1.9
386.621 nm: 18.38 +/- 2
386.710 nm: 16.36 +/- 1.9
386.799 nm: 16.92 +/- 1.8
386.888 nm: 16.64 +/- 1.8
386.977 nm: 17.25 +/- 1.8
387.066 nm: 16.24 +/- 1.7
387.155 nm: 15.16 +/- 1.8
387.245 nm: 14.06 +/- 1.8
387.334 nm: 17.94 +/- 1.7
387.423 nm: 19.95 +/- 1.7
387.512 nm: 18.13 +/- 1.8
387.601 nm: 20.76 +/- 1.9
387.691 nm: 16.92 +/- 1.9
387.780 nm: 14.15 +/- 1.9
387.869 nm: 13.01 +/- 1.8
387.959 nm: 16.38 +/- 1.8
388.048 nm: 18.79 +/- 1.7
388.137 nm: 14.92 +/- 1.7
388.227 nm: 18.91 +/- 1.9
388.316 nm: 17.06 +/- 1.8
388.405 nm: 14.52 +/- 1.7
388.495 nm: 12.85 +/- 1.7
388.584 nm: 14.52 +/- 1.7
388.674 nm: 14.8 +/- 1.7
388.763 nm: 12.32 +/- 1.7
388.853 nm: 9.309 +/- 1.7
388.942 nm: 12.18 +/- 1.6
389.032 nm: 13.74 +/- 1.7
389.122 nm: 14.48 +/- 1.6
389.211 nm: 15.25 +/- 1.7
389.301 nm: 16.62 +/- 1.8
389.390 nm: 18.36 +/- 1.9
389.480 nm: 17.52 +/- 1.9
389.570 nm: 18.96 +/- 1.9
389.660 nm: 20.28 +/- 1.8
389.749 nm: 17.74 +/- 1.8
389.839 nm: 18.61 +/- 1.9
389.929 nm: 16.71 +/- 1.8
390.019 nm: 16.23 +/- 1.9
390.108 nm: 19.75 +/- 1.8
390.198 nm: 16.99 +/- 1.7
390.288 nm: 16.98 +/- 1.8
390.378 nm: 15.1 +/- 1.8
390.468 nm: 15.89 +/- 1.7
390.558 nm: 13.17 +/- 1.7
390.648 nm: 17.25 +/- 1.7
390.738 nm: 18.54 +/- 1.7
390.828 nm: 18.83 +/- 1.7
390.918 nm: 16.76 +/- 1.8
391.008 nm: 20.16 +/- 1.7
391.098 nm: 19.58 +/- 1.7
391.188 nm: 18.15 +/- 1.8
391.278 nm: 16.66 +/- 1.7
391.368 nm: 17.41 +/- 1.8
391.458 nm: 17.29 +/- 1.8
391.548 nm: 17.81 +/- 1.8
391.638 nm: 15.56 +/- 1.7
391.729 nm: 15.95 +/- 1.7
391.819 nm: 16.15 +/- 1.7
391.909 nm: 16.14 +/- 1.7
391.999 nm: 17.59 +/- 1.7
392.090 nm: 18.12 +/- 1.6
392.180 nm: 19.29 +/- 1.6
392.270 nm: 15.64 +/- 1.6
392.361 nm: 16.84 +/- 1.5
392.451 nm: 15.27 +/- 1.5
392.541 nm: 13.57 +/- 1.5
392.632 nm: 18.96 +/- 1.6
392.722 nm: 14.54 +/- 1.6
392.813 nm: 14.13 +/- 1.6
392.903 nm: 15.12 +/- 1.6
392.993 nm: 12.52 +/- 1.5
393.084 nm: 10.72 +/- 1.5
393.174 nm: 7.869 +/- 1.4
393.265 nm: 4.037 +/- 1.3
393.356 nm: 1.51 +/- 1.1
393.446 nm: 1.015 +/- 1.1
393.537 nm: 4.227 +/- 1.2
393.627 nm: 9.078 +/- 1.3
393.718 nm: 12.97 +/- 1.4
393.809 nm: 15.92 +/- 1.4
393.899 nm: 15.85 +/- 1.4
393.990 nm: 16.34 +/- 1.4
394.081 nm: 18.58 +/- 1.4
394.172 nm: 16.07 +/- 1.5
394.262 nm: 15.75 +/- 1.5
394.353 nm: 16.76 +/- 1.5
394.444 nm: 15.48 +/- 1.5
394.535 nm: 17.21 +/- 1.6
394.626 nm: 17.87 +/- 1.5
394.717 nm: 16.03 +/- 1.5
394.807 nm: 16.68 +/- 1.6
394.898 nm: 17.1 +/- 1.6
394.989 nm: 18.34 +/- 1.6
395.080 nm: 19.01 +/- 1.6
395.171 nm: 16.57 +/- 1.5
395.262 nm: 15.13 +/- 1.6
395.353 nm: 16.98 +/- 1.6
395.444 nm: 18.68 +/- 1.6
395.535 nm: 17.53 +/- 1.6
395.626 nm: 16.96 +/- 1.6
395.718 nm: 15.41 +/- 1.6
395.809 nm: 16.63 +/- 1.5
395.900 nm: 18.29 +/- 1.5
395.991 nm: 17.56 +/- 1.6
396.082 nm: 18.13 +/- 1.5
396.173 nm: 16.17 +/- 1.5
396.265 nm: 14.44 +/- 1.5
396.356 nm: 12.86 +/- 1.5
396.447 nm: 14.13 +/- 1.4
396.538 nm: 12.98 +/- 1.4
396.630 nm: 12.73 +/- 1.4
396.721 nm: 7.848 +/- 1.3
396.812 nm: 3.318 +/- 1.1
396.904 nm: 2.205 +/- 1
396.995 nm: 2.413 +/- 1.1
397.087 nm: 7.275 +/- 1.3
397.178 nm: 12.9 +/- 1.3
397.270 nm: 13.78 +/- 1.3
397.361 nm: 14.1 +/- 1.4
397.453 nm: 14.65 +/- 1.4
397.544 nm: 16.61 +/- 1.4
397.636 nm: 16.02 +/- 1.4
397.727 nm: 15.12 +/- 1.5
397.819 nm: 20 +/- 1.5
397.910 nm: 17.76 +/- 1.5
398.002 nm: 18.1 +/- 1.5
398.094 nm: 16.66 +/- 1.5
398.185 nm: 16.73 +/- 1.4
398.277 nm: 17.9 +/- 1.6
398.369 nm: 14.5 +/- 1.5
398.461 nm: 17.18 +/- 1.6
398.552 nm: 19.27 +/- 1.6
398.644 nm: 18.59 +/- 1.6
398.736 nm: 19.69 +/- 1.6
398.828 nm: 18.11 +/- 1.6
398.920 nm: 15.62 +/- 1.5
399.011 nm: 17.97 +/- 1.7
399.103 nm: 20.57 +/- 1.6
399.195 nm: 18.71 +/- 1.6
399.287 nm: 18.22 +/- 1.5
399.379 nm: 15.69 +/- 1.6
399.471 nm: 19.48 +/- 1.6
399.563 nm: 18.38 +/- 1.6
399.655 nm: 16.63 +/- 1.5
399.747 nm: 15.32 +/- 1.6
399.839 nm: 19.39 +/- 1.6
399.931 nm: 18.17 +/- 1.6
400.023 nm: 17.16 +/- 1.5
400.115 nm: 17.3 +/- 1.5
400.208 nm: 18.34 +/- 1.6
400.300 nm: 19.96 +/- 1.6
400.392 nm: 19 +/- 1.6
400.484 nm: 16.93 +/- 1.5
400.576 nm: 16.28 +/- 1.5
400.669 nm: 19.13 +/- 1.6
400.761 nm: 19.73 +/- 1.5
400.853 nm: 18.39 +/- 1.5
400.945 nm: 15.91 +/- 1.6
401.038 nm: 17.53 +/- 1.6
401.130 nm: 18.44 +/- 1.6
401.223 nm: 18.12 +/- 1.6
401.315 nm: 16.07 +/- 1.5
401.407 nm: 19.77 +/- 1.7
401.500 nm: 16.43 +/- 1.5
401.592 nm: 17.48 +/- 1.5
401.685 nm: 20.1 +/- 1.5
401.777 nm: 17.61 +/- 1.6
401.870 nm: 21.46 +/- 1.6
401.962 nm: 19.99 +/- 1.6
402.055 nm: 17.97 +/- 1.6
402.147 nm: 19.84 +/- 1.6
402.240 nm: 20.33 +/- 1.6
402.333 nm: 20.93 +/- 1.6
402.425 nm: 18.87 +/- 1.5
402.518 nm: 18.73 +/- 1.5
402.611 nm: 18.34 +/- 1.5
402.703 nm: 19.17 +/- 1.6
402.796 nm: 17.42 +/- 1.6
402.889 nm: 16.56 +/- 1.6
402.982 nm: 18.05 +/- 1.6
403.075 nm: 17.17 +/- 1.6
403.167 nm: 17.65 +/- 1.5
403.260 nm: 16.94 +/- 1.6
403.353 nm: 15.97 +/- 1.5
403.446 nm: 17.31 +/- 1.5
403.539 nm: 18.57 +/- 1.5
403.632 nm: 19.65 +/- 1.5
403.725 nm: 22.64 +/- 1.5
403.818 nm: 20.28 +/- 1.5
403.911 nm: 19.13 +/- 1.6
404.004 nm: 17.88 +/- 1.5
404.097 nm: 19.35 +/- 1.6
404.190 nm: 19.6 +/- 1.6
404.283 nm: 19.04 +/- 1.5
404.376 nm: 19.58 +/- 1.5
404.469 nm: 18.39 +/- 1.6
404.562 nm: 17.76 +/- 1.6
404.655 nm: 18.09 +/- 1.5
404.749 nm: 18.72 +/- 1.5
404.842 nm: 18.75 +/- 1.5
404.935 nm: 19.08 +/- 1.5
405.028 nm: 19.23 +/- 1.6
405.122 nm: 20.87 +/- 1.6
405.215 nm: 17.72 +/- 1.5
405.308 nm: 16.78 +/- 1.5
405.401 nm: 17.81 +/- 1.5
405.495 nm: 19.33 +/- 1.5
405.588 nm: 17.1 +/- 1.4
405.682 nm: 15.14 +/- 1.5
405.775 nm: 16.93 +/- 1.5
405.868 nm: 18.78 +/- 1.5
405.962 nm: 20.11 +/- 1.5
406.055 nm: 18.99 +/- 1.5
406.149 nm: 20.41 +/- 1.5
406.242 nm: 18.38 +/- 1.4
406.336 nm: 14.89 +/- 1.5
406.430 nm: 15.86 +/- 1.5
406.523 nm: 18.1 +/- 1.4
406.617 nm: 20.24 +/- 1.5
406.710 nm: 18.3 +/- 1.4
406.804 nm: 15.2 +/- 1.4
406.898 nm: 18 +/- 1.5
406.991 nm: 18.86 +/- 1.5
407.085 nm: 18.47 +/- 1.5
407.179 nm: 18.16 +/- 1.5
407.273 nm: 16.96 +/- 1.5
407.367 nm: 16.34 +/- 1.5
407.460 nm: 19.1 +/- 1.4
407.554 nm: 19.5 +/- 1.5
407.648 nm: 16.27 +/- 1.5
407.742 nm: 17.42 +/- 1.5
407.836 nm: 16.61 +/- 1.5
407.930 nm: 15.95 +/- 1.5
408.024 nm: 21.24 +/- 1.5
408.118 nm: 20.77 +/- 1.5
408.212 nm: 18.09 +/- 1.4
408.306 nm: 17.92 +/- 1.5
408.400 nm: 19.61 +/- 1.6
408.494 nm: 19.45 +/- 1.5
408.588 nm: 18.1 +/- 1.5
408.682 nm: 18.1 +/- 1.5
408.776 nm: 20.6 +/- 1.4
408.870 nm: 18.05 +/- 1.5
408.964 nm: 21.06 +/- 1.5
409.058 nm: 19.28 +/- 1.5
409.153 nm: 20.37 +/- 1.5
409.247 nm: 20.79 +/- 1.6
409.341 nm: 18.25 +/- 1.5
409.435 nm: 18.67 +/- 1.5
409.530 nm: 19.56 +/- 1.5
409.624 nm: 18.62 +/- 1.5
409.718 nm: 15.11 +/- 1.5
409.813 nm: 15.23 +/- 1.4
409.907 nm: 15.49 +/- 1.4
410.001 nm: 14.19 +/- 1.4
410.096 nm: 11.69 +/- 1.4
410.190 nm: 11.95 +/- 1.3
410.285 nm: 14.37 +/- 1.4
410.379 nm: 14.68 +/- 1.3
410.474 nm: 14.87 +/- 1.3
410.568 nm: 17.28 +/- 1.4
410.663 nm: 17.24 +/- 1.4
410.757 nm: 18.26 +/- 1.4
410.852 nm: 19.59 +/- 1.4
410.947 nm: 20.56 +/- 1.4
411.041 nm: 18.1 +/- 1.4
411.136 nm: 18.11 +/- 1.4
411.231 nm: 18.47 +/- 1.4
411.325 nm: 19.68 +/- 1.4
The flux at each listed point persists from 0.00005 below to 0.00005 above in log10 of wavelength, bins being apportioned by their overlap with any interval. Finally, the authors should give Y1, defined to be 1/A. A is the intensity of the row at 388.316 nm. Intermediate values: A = 17.06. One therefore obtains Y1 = 0.059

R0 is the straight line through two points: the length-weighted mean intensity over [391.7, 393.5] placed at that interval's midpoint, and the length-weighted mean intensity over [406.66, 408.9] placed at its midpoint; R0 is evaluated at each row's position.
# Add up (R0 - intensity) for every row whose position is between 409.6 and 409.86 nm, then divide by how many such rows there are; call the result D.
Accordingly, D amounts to 2.5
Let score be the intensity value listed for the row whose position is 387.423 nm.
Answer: 19.95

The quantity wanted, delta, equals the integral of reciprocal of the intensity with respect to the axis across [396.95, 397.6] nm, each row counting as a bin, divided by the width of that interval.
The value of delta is 0.127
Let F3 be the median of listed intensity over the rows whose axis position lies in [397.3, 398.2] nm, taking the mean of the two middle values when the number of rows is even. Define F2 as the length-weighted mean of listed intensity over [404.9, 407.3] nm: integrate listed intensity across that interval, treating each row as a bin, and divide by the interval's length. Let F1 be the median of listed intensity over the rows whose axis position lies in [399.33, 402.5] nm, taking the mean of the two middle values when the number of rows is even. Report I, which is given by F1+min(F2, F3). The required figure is 35.0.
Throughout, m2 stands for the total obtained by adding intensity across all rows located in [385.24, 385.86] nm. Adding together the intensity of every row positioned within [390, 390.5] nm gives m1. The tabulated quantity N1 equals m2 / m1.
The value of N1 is 1.3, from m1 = 101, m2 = 136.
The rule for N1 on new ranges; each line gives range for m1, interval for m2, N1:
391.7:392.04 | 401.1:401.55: 1.3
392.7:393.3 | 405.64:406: 0.9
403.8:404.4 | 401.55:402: 0.7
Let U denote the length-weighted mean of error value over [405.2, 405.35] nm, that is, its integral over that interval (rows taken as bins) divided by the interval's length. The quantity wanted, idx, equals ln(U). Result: 0.41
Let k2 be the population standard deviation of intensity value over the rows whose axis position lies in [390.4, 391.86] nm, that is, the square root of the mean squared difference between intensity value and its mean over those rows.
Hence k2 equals 1.66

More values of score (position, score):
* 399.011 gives 17.97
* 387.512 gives 18.13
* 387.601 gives 20.76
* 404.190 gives 19.6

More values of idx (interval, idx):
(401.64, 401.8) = 0.44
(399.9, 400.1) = 0.43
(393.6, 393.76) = 0.30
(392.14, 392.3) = 0.47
